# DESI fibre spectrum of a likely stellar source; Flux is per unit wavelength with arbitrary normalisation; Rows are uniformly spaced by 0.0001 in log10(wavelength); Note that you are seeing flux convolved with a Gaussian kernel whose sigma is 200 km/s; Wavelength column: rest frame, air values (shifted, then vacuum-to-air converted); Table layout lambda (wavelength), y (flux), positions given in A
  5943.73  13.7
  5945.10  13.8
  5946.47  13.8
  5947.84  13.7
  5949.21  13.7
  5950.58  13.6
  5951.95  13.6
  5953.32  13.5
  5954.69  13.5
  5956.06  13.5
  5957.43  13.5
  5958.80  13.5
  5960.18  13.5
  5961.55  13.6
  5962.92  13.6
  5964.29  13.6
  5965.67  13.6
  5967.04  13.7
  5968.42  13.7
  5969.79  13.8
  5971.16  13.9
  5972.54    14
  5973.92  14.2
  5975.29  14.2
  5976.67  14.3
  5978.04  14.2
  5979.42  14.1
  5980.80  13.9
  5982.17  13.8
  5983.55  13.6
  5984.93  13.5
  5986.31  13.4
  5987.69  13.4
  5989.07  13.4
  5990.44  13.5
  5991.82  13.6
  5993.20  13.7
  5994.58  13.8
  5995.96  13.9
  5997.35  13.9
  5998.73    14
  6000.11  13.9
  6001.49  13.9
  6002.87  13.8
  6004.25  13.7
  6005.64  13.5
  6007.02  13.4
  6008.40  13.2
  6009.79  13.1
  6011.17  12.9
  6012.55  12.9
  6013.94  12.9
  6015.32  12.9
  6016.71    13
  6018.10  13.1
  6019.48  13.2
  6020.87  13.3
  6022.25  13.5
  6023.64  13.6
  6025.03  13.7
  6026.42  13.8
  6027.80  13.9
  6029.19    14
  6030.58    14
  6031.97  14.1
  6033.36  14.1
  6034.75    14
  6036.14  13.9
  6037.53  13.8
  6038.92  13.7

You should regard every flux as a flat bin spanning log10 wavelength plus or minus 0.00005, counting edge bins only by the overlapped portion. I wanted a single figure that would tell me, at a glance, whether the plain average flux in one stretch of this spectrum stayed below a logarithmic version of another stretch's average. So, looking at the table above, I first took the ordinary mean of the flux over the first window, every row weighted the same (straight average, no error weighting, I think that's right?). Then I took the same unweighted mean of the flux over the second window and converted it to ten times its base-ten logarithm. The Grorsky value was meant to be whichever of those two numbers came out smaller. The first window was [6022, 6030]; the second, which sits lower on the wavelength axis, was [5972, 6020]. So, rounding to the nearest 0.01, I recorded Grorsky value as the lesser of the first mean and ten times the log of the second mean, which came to 11.33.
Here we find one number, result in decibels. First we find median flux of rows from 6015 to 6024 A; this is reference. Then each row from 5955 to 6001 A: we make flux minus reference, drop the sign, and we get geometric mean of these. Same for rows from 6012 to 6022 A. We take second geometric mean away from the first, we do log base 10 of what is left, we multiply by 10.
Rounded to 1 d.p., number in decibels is -3.1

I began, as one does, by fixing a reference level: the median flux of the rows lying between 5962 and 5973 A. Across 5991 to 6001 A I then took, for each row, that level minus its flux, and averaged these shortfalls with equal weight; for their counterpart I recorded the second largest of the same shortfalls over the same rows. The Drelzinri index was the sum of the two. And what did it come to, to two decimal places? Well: -0.13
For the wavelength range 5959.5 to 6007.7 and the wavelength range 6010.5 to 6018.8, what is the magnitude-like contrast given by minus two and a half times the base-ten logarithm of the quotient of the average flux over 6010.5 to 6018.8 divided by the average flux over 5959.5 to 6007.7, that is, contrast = 0.07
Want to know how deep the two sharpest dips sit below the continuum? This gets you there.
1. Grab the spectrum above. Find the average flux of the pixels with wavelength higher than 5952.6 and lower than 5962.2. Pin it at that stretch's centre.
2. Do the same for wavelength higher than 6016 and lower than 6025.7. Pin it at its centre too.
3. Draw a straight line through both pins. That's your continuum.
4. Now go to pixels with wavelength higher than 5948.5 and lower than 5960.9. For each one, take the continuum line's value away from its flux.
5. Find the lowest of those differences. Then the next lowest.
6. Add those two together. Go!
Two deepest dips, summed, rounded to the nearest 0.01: -0.05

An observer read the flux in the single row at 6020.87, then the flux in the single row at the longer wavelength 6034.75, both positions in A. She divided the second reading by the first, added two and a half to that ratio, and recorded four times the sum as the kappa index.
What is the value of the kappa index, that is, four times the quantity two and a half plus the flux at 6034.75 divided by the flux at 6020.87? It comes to 14.2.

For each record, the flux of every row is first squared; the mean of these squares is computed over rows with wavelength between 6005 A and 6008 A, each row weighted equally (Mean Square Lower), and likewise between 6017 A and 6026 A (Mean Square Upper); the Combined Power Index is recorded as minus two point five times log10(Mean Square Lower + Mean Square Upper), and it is -6.39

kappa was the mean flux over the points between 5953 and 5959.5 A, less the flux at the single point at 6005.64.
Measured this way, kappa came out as 0.0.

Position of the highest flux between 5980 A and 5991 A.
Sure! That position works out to 5980.80 A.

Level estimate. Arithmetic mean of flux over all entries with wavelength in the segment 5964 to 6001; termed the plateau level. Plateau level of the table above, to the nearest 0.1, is 13.8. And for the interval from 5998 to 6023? 13.3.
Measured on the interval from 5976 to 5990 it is 13.8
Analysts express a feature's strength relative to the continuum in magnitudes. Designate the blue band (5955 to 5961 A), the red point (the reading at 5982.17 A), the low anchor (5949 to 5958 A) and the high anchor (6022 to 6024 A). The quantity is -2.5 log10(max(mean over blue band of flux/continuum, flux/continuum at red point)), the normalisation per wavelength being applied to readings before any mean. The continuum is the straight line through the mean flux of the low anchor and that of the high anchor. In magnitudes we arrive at -0.020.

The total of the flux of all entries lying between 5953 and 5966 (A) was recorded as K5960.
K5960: 135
